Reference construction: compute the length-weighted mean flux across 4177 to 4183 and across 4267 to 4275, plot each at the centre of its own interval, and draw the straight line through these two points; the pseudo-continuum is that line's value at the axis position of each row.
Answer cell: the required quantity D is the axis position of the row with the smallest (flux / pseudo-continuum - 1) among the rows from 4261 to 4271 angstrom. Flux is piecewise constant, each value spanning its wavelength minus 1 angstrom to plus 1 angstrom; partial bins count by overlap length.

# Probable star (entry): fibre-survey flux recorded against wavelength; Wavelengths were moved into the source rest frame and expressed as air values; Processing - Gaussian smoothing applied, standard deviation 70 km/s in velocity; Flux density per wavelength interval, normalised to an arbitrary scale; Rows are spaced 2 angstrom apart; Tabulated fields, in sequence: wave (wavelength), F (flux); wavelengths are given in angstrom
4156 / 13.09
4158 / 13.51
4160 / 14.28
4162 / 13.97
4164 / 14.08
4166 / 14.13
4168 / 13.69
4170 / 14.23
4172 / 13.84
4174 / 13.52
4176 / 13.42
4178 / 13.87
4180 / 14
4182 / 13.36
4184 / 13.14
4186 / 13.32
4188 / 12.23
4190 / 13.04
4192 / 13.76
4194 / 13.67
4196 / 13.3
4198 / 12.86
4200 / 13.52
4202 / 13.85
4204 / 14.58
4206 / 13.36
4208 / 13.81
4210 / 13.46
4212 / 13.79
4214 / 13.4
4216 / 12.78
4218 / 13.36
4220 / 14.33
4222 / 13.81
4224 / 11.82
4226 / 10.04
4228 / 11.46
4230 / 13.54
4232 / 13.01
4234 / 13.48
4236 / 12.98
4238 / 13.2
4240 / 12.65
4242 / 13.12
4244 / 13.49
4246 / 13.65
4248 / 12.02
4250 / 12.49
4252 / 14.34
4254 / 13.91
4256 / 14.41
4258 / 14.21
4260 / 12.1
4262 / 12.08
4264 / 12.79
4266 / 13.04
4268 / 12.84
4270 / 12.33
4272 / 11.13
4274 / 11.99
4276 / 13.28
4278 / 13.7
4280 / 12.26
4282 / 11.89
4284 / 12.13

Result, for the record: 4262 angstrom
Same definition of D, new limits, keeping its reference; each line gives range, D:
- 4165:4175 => 4174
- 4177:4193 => 4188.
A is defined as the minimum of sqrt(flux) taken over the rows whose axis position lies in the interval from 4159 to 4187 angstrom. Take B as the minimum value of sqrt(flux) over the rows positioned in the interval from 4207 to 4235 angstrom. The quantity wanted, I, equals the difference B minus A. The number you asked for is -0.5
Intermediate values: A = 3.62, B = 3.2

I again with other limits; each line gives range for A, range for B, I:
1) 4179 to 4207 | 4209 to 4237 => -0.3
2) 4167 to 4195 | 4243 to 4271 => 0.0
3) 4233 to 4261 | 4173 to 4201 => 0.0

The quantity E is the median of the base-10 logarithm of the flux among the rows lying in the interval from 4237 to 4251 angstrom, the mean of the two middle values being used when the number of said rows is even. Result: 1.118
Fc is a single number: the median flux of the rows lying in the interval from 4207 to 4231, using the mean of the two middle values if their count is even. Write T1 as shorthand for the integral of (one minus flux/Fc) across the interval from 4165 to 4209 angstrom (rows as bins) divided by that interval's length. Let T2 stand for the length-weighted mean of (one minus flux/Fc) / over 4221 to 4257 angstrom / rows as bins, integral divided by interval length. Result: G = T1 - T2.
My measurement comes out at -0.04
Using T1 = -0.01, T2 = 0.03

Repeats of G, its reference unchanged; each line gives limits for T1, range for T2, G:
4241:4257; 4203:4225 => 0.01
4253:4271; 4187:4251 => 0.00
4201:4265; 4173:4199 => 0.01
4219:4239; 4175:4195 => 0.05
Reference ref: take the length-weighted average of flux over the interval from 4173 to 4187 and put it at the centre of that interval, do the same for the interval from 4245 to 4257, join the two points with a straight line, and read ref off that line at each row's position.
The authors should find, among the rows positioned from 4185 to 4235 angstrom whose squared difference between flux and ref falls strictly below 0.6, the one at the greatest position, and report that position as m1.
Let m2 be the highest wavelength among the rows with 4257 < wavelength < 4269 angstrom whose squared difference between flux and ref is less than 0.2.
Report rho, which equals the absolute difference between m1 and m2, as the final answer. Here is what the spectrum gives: 32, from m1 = 4234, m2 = 4266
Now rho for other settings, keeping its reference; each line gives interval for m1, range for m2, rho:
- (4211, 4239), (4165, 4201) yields 38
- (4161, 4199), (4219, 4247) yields 48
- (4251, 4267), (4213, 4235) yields 32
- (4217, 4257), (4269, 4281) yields 24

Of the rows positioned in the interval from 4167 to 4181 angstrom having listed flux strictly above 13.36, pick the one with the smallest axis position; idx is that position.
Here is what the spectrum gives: 4168 angstrom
